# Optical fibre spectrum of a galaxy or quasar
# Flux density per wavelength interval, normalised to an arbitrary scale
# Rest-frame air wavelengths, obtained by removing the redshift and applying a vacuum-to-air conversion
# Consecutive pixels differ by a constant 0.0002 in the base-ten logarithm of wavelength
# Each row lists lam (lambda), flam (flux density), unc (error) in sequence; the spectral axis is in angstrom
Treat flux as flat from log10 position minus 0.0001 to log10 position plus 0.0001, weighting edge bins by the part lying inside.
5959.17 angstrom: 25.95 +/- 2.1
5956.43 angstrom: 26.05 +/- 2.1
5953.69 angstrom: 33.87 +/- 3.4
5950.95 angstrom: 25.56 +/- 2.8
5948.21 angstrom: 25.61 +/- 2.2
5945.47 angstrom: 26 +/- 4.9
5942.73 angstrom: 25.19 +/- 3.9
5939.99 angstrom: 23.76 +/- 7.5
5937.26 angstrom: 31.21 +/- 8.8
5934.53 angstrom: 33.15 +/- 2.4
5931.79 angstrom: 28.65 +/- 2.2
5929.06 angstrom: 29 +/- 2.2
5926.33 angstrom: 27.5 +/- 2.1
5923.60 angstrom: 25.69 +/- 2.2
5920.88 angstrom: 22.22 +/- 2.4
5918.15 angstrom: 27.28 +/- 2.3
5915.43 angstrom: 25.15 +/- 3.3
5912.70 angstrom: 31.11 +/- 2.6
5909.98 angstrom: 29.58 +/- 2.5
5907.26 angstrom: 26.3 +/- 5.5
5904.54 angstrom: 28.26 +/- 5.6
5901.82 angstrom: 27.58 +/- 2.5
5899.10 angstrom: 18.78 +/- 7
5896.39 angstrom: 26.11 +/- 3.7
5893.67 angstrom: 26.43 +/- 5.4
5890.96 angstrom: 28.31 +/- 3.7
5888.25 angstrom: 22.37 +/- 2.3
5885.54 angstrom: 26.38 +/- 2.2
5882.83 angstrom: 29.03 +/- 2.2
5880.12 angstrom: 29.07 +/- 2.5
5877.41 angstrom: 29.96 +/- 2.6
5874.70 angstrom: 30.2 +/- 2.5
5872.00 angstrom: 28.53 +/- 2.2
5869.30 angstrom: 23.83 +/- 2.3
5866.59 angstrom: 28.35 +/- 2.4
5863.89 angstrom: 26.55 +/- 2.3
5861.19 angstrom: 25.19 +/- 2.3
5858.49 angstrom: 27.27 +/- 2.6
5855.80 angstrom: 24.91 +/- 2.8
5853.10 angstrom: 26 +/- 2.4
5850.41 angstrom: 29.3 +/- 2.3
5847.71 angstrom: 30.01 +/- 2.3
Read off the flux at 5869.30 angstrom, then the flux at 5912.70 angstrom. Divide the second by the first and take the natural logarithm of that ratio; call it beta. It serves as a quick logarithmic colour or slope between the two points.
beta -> 0.27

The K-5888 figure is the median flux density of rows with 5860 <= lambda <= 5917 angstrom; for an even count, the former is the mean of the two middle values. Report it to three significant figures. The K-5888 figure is 27.6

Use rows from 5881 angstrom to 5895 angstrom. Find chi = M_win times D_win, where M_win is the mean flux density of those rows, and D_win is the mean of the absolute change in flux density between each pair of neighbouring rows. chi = 96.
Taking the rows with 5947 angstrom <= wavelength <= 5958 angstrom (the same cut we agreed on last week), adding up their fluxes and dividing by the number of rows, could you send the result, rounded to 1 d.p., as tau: 27.8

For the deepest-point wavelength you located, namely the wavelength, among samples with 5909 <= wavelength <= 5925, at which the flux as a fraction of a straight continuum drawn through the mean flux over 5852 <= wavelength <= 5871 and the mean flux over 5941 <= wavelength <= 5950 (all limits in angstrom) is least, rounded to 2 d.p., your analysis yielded 5920.88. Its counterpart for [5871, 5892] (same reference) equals 5888.25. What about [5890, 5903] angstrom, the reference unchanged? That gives 5899.10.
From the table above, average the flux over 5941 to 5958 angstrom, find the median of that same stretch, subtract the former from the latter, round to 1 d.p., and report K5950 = -1.2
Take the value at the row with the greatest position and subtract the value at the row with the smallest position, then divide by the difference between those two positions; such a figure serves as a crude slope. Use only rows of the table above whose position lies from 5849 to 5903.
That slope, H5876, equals -0.033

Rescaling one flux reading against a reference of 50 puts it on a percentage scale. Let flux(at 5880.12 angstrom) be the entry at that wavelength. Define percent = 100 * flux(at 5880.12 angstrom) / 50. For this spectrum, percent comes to 58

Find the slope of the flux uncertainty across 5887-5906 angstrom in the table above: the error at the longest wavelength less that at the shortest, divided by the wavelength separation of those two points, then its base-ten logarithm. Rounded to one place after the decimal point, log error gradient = -0.7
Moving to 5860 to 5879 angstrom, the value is -1.7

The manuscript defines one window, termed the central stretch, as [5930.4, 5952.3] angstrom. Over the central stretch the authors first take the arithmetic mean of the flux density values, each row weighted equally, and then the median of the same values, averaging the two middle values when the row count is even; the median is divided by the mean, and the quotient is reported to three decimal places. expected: 0.942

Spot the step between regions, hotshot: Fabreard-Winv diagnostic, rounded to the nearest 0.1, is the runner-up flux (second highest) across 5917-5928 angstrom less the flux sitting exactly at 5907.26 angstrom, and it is 1.0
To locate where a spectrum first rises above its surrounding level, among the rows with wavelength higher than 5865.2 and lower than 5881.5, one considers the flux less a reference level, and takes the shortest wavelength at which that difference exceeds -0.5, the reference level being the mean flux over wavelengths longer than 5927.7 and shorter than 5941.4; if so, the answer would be 5874.70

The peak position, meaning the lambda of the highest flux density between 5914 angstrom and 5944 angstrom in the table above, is 5934.53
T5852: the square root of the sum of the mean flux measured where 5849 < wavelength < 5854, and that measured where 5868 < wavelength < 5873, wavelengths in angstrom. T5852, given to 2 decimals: 7.34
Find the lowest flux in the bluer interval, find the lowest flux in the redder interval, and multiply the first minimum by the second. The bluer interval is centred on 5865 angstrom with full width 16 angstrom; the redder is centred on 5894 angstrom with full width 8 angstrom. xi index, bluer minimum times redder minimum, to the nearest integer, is 622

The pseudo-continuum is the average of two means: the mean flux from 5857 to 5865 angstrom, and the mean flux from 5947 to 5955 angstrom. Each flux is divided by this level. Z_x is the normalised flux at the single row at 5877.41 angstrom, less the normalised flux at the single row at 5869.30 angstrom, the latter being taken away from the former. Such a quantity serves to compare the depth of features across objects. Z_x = 0.22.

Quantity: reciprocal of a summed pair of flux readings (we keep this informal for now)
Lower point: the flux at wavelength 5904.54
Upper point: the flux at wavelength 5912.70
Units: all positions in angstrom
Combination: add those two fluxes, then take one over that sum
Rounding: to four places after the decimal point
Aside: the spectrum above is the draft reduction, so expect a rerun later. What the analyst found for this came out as 0.0168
